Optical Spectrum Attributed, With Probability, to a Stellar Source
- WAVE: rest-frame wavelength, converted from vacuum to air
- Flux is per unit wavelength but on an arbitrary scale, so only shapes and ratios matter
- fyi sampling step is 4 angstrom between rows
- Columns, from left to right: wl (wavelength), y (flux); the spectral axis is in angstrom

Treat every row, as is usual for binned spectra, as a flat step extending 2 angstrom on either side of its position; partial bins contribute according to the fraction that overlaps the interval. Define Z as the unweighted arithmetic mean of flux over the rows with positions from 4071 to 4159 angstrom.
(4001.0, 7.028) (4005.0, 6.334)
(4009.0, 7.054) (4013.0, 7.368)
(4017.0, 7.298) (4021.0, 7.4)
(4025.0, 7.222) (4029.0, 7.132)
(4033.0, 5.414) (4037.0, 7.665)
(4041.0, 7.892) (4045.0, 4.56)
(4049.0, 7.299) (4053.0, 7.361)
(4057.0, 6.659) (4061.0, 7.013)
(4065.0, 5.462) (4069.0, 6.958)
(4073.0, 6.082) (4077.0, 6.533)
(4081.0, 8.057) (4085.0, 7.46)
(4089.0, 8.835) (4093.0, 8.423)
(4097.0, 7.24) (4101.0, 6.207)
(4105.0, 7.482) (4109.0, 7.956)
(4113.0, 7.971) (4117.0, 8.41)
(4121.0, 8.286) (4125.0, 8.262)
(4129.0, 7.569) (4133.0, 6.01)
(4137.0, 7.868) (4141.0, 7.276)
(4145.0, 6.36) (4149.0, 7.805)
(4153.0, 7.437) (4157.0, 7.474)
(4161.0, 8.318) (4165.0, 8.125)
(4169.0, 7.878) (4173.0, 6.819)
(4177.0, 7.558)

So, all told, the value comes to 7.50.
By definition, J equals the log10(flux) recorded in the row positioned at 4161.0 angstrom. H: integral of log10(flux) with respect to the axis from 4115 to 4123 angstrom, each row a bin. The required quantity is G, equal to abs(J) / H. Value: 0.125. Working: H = 7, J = 0.92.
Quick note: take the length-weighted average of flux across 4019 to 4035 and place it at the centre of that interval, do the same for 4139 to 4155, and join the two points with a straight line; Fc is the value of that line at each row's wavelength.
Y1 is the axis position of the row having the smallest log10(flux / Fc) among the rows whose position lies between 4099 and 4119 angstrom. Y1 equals 4101.0 angstrom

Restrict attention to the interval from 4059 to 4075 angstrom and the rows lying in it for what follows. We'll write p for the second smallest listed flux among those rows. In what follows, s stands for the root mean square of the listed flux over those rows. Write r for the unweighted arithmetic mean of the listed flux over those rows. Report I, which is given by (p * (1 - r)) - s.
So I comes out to -39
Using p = 6.082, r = 6.4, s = 6.4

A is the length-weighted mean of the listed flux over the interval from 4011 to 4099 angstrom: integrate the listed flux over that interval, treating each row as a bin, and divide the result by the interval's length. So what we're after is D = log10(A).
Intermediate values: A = 7.1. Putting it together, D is 0.849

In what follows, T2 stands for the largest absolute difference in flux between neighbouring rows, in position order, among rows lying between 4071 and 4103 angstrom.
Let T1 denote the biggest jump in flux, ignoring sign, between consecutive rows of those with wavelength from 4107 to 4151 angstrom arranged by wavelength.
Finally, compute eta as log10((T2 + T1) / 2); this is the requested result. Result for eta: 0.23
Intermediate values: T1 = 1.9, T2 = 1.5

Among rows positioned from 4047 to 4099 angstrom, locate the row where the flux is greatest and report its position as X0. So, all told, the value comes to 4089.0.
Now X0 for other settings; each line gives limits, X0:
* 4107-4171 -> 4117.0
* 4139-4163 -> 4161.0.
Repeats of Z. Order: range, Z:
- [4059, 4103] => 7.12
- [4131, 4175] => 7.40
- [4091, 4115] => 7.55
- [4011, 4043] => 7.17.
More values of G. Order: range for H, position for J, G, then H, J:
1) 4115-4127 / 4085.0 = 0.079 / 11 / 0.87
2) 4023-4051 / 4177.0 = 0.038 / 23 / 0.88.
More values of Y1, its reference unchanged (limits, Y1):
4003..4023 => 4005.0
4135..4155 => 4145.0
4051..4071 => 4065.0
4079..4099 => 4097.0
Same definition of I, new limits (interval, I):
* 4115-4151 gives -49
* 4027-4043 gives -50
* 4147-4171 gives -59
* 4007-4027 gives -53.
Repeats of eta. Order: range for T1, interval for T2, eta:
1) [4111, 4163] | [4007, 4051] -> 0.41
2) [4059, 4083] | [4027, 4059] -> 0.39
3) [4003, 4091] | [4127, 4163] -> 0.41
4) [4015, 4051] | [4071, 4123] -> 0.39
